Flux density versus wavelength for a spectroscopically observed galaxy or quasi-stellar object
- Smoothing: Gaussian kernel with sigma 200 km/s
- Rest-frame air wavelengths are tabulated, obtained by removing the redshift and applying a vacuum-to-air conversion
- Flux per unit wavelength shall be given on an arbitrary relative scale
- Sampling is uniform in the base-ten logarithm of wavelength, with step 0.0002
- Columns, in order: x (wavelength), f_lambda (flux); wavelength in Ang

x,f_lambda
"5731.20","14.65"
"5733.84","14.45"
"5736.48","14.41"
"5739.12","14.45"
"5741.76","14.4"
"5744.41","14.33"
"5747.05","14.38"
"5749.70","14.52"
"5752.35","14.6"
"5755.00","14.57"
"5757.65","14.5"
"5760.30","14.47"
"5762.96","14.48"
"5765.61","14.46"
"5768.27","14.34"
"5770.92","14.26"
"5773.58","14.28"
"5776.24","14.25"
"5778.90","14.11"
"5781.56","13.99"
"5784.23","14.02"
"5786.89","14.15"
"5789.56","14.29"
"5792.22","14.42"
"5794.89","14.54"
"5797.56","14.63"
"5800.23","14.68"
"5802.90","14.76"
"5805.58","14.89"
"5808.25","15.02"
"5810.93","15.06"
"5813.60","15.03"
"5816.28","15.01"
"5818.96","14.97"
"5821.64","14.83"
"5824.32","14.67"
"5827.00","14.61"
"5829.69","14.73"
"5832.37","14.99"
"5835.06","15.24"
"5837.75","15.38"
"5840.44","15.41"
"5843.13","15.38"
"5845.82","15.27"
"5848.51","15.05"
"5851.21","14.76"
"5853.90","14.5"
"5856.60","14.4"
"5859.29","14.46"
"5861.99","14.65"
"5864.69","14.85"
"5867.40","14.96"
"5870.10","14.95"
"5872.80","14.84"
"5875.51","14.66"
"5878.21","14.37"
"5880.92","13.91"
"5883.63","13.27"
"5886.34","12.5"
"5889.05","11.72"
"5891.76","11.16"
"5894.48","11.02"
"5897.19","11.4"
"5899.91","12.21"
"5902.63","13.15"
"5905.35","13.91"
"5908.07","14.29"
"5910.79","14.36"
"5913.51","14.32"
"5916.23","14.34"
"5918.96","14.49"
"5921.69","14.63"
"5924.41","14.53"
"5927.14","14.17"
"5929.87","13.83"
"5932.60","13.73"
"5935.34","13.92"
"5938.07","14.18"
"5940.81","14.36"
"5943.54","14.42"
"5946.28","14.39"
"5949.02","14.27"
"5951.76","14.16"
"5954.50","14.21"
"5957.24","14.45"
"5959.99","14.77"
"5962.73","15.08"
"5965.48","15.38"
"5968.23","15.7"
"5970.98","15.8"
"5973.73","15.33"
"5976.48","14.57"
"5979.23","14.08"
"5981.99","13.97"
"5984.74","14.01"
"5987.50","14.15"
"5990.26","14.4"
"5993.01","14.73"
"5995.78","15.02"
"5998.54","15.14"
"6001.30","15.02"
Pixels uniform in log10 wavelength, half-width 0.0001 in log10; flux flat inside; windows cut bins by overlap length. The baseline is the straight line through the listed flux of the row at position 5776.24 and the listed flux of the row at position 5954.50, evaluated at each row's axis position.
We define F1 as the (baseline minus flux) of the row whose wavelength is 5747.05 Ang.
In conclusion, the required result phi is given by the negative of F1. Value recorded 0.1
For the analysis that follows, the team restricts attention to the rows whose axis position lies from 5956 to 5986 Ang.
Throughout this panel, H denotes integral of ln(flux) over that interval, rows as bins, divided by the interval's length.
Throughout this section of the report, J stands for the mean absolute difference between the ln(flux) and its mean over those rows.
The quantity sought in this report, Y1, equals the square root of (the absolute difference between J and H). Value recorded 1.63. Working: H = 2.70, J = 0.038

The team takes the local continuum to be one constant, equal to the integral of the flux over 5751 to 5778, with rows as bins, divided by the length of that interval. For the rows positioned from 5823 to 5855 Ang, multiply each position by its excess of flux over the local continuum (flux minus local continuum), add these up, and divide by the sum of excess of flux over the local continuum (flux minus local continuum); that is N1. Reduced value 5839.8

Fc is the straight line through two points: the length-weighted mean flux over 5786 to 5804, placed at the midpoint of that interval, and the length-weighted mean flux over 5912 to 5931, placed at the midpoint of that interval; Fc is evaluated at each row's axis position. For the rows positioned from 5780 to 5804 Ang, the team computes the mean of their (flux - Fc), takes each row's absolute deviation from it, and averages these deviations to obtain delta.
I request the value 0.25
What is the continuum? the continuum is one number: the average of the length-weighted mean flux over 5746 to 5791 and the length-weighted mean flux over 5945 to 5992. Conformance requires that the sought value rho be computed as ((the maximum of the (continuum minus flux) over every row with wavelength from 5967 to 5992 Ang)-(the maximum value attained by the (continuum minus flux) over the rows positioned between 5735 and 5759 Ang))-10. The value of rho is -9.6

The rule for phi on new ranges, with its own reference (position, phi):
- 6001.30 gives 0.8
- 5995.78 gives 0.8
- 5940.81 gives 0.1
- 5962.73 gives 0.9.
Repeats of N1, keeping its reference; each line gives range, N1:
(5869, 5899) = 5892.8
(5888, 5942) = 5899.6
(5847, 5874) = 5862.0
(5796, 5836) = 5817.6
